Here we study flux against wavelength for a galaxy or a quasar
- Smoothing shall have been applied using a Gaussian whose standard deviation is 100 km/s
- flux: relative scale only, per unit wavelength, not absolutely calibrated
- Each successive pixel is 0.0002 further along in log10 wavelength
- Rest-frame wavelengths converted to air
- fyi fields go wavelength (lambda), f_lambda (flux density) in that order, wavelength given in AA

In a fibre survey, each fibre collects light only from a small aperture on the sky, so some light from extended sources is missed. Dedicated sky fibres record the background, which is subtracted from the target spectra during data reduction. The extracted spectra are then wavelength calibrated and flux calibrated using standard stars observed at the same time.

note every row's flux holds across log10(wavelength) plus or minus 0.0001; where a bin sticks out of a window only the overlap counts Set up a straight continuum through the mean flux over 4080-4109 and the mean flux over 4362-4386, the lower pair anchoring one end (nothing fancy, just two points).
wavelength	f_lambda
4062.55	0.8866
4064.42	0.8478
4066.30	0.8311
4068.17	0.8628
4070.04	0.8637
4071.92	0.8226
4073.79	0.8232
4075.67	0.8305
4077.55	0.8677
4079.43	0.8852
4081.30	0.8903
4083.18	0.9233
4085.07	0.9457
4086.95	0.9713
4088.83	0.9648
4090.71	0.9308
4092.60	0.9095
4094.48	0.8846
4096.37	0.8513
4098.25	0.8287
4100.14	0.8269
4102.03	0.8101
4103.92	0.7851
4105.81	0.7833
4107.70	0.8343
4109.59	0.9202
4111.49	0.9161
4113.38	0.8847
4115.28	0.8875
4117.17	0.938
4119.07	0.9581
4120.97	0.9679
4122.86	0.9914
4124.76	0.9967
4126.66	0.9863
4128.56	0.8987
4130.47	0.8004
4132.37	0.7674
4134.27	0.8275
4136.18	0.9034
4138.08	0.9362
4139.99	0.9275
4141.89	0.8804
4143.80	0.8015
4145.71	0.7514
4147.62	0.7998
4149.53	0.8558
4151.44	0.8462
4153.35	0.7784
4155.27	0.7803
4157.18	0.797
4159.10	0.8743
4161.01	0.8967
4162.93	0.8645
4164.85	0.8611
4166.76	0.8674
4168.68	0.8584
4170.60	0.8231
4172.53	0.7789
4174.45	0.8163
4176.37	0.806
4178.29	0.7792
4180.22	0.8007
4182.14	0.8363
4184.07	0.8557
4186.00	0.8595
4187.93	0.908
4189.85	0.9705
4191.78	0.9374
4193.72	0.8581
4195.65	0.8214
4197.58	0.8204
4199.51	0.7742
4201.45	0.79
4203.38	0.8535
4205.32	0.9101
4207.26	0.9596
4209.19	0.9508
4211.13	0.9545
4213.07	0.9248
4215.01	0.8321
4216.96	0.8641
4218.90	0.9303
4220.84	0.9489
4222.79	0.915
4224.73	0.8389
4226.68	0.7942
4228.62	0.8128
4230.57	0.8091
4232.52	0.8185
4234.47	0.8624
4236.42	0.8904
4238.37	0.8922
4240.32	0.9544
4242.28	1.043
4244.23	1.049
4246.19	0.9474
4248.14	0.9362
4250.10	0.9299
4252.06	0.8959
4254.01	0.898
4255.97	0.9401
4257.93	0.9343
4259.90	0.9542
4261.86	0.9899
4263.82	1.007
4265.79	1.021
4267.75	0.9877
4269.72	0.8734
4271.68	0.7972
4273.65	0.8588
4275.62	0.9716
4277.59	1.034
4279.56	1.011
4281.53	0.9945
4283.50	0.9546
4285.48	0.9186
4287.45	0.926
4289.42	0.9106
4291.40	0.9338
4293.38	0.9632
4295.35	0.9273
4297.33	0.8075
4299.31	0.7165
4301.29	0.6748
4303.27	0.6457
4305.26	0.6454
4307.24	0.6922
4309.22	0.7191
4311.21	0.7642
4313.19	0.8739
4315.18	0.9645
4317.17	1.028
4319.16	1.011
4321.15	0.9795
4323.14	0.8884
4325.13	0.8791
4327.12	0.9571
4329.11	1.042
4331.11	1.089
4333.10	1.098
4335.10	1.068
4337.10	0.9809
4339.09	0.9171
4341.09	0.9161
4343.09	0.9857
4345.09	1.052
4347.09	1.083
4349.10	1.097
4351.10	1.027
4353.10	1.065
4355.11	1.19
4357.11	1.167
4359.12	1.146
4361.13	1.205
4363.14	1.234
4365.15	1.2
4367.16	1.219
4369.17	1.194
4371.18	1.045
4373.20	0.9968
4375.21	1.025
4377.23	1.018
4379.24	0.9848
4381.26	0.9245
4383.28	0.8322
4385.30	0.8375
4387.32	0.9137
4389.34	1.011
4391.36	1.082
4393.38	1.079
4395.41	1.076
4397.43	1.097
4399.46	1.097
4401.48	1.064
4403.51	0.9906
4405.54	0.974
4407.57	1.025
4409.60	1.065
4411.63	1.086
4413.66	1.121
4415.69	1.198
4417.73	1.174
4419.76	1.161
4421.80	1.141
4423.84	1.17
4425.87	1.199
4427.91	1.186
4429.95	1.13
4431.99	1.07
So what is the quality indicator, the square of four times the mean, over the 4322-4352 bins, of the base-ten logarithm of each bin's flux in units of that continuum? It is 0.001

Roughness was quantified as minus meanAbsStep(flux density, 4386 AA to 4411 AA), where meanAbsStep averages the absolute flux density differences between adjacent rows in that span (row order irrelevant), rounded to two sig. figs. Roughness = -0.037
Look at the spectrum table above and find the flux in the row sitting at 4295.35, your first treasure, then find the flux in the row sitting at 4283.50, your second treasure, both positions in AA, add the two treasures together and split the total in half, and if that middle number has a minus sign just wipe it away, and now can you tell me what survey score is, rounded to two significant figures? 0.94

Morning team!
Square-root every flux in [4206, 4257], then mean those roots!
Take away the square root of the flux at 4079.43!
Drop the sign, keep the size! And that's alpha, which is 0.011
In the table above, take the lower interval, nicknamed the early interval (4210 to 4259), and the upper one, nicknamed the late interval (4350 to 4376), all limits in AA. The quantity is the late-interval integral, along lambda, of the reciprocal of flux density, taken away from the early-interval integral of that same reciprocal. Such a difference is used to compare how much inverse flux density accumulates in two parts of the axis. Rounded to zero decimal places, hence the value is 31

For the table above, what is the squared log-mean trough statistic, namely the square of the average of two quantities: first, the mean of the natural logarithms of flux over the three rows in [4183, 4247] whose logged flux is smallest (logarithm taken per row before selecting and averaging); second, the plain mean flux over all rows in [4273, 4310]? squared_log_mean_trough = 0.10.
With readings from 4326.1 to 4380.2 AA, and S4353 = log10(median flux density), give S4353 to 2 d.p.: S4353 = 0.03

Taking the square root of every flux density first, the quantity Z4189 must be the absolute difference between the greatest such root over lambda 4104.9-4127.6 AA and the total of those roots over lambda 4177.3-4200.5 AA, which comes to 10.1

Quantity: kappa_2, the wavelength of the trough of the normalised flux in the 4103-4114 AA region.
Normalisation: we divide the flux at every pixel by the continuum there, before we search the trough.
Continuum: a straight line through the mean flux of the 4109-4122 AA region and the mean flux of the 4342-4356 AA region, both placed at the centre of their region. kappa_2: 4105.81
